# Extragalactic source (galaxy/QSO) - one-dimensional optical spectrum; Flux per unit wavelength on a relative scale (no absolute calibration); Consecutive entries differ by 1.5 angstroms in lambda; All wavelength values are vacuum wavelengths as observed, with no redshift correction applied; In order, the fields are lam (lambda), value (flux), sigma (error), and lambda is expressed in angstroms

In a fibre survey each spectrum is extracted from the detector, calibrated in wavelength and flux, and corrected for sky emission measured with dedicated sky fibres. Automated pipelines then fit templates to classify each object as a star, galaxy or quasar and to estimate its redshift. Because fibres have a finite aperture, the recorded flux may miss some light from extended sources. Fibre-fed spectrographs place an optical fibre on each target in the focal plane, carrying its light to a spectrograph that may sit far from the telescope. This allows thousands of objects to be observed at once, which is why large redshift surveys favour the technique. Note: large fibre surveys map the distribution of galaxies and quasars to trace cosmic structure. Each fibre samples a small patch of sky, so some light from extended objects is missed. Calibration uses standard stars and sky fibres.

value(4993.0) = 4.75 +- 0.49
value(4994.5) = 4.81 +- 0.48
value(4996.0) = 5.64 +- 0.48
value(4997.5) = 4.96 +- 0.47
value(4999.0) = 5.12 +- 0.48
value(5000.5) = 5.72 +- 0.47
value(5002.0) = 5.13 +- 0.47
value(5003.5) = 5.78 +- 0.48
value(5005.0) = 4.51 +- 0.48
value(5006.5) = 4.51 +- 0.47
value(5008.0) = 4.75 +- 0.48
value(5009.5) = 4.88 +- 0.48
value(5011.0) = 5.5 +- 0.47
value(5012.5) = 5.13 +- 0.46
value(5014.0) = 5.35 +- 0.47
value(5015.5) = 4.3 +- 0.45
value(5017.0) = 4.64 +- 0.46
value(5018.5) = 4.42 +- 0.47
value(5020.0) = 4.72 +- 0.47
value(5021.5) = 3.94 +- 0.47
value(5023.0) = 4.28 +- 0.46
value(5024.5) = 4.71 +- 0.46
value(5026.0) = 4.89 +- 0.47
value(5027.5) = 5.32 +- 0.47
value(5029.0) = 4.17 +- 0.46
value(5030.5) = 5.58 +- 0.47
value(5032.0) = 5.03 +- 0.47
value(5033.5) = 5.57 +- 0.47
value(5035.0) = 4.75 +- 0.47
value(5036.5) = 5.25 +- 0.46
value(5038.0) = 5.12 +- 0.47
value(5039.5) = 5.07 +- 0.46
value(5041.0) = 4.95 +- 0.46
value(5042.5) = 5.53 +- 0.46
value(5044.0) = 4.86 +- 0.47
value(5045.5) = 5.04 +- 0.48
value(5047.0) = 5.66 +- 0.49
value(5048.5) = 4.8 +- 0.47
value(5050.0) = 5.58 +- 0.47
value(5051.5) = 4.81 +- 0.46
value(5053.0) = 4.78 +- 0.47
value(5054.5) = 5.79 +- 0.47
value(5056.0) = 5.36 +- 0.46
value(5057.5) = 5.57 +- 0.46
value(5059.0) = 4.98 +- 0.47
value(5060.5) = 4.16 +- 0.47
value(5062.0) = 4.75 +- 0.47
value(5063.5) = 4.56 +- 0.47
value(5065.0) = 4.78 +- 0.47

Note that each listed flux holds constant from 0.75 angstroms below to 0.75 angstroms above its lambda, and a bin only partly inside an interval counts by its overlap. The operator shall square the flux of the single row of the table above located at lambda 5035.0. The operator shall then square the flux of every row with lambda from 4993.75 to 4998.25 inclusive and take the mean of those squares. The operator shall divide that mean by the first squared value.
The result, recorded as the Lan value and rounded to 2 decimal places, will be 1.18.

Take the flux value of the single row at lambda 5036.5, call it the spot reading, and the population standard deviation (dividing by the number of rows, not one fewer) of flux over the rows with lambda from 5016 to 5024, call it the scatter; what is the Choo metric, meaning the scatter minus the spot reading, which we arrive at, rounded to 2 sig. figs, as -5.0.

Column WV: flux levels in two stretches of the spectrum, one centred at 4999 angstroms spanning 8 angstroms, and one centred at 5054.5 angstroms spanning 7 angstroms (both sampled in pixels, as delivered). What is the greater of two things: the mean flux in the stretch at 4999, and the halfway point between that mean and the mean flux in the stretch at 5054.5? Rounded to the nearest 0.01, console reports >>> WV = 5.31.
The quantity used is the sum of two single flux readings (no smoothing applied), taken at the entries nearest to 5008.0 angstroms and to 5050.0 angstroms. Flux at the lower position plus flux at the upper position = 10.3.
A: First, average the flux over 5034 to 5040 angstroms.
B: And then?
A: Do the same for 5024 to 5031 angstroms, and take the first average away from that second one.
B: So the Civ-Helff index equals -0.1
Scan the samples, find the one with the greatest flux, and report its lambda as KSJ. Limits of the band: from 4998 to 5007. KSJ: 5003.5 angstroms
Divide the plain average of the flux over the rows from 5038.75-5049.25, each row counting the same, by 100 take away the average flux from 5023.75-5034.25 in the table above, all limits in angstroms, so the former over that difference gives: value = 0.0540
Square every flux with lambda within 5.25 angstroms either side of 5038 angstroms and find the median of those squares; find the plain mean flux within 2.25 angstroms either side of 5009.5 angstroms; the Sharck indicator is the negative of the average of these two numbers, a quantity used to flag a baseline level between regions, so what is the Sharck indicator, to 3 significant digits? -15.6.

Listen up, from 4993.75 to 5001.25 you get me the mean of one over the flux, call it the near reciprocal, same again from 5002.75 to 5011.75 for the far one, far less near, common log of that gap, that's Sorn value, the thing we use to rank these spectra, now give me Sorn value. -2.0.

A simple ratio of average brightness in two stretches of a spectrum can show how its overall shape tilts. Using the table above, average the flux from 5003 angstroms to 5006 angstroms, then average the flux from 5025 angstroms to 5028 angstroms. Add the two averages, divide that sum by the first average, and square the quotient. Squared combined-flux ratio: 4.0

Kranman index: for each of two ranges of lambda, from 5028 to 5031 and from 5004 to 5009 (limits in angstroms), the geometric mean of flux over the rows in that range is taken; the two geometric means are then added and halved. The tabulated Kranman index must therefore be 4.71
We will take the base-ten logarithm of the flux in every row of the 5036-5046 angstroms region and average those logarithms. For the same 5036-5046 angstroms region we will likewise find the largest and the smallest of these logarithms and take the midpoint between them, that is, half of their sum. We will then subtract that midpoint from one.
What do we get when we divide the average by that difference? 2.48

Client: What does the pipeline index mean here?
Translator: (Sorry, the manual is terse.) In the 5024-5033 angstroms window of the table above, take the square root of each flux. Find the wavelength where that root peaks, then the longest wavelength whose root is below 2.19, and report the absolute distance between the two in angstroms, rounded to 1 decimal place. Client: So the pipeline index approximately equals 1.5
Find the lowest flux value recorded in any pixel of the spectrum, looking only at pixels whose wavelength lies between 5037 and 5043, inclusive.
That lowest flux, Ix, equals 4.95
